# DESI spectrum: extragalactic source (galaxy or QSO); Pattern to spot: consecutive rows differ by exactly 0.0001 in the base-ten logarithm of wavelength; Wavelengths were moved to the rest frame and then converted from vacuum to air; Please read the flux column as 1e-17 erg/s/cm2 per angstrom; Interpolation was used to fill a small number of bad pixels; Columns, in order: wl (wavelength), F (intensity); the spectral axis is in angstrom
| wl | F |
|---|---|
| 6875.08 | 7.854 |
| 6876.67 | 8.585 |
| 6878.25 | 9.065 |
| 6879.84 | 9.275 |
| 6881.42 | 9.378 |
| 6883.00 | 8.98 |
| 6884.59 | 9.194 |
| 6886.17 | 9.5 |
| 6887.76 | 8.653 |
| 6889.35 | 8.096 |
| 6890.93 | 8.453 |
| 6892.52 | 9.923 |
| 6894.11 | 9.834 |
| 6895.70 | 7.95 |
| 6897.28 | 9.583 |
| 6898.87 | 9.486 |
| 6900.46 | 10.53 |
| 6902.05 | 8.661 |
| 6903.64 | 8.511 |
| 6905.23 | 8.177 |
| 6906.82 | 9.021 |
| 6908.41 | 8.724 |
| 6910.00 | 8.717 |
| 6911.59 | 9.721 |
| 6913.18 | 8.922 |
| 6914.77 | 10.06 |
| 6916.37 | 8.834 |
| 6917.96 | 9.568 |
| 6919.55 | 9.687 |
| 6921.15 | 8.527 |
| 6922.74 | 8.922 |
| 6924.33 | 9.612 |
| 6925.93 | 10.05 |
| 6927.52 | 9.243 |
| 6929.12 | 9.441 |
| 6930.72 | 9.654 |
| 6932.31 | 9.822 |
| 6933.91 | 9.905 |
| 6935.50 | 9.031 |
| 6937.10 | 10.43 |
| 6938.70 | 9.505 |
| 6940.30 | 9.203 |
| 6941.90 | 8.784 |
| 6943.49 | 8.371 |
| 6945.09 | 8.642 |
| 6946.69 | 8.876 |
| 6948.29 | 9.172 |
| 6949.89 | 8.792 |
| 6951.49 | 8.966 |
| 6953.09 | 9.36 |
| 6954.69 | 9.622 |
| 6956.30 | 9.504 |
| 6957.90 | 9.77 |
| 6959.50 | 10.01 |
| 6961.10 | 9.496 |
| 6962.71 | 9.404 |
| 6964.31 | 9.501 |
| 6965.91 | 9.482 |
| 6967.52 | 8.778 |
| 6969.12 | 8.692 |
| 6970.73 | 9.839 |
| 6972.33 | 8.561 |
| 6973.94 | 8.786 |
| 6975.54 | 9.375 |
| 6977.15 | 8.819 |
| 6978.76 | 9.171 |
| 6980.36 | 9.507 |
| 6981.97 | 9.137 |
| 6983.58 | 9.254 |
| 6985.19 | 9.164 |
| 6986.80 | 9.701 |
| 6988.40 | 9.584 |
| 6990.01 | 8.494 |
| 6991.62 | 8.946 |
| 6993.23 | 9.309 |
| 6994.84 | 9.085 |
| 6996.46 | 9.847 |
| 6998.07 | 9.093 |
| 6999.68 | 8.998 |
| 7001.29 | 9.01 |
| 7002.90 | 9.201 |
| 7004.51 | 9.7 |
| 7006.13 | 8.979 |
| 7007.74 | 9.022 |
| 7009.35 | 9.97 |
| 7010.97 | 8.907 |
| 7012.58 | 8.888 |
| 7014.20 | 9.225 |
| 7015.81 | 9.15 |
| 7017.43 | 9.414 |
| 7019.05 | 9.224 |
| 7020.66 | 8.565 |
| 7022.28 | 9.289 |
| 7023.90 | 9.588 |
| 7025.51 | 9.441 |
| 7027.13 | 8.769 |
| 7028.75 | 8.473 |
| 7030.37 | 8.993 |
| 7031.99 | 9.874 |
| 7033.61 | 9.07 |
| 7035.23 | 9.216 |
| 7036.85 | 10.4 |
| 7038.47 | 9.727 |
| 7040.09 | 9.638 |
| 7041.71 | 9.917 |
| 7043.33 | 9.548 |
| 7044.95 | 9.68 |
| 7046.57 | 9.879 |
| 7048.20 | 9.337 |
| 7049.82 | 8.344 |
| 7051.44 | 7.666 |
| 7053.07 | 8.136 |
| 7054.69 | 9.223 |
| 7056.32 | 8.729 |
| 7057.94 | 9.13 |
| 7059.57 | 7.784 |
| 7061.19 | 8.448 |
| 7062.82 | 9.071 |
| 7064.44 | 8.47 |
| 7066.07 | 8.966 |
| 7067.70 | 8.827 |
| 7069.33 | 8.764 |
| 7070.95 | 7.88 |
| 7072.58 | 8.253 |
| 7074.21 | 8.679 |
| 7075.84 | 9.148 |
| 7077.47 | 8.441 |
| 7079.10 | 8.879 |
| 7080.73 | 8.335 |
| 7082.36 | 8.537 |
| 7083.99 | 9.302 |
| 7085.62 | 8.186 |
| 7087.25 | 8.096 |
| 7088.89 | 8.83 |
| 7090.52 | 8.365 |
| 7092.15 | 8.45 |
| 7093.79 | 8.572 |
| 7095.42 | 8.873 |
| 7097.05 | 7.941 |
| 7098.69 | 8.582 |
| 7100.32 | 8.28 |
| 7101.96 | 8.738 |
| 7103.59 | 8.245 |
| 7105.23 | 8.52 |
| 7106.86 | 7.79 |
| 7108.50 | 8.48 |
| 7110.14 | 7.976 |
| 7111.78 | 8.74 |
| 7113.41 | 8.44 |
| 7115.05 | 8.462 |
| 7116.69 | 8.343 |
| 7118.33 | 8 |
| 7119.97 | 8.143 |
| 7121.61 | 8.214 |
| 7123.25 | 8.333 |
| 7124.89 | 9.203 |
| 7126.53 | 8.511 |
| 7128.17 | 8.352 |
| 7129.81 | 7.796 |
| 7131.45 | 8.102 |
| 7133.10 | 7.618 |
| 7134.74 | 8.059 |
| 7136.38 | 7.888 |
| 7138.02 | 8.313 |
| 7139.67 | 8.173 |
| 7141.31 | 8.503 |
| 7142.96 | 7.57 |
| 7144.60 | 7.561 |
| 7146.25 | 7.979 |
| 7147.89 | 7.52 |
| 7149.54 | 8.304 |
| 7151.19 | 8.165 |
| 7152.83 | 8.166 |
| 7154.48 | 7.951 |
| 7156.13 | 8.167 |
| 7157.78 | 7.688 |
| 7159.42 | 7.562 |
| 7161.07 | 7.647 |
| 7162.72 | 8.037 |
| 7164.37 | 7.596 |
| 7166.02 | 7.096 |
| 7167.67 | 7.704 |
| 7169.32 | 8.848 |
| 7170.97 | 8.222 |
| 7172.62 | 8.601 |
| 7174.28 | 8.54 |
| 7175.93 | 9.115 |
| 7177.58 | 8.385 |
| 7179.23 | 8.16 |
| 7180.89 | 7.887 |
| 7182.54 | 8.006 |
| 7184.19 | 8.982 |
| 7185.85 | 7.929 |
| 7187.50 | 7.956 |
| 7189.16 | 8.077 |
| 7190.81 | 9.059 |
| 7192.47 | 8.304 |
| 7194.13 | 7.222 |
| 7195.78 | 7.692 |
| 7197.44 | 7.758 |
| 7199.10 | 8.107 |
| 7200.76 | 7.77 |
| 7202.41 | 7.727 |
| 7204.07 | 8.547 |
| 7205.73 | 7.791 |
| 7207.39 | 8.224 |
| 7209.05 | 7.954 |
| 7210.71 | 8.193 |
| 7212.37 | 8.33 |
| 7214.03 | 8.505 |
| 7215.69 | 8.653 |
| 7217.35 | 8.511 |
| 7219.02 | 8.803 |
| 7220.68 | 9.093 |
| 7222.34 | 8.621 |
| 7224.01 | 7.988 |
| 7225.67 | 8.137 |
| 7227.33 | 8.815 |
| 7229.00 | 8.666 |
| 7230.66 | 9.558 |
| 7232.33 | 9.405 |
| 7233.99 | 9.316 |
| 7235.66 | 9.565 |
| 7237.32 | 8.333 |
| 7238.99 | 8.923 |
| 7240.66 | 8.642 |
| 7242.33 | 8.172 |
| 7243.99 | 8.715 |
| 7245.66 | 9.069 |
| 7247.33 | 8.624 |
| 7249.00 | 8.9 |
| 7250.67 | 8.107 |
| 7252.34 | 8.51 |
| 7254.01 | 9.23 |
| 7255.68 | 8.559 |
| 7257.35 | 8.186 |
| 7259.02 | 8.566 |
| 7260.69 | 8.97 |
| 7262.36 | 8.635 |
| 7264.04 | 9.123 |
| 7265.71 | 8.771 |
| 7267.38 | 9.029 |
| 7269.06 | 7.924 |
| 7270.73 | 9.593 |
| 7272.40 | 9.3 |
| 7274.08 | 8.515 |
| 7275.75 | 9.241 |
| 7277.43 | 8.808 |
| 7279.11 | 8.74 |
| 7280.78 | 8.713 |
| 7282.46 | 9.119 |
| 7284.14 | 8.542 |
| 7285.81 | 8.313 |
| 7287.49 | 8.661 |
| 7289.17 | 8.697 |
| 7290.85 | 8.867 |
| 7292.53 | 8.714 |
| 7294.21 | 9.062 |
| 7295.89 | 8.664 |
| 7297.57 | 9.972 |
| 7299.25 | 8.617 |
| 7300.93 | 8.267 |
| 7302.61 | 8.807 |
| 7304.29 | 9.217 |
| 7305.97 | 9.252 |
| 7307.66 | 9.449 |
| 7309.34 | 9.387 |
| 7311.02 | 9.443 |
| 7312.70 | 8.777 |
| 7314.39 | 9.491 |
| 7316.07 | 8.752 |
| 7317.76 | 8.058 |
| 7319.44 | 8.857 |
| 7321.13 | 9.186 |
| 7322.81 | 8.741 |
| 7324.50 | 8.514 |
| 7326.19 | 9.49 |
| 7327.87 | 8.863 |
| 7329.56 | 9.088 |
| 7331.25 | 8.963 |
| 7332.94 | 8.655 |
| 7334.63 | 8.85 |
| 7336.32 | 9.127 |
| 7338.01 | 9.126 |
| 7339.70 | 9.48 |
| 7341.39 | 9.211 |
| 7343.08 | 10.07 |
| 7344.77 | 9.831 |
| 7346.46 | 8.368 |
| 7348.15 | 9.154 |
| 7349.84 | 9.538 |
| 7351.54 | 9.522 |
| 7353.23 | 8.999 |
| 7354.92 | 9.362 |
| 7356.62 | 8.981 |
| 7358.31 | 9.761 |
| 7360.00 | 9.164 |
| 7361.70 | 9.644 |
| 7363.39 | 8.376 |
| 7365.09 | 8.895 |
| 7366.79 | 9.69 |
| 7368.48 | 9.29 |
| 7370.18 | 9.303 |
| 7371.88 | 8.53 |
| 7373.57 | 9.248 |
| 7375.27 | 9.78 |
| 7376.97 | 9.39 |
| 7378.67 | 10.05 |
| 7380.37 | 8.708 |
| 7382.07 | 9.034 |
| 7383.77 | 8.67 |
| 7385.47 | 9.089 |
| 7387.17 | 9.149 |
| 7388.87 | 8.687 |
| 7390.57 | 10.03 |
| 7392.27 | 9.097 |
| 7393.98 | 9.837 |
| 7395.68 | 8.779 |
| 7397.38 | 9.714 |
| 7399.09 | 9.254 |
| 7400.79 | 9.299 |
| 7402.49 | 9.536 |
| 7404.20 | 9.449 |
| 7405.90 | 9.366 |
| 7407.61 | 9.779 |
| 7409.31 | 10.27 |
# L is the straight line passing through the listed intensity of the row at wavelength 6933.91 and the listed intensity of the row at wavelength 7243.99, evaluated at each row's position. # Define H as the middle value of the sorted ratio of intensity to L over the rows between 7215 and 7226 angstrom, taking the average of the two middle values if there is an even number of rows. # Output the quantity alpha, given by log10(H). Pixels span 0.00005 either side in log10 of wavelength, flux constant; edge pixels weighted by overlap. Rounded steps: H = 0.98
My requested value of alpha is -0.01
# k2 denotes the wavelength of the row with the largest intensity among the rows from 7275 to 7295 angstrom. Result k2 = 7275.75 angstrom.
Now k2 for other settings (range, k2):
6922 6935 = 6925.93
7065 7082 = 7075.84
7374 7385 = 7378.67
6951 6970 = 6959.50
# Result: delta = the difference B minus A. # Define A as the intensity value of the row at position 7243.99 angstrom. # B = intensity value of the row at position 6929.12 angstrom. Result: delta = 0.73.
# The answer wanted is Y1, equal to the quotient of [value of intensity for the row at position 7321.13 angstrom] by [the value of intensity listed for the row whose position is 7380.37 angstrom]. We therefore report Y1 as 1.05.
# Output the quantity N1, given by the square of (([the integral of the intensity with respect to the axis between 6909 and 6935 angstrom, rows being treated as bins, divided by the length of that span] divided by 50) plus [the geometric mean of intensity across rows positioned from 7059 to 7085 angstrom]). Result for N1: 77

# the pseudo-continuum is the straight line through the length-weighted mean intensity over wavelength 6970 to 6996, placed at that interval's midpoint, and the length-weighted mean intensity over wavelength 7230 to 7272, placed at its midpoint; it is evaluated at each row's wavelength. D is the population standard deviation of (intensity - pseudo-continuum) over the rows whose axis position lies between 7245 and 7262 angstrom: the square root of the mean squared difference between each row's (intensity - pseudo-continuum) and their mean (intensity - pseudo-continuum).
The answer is 0.35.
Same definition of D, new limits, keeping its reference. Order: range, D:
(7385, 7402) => 0.42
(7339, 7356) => 0.44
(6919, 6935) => 0.45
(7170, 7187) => 0.40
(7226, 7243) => 0.47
